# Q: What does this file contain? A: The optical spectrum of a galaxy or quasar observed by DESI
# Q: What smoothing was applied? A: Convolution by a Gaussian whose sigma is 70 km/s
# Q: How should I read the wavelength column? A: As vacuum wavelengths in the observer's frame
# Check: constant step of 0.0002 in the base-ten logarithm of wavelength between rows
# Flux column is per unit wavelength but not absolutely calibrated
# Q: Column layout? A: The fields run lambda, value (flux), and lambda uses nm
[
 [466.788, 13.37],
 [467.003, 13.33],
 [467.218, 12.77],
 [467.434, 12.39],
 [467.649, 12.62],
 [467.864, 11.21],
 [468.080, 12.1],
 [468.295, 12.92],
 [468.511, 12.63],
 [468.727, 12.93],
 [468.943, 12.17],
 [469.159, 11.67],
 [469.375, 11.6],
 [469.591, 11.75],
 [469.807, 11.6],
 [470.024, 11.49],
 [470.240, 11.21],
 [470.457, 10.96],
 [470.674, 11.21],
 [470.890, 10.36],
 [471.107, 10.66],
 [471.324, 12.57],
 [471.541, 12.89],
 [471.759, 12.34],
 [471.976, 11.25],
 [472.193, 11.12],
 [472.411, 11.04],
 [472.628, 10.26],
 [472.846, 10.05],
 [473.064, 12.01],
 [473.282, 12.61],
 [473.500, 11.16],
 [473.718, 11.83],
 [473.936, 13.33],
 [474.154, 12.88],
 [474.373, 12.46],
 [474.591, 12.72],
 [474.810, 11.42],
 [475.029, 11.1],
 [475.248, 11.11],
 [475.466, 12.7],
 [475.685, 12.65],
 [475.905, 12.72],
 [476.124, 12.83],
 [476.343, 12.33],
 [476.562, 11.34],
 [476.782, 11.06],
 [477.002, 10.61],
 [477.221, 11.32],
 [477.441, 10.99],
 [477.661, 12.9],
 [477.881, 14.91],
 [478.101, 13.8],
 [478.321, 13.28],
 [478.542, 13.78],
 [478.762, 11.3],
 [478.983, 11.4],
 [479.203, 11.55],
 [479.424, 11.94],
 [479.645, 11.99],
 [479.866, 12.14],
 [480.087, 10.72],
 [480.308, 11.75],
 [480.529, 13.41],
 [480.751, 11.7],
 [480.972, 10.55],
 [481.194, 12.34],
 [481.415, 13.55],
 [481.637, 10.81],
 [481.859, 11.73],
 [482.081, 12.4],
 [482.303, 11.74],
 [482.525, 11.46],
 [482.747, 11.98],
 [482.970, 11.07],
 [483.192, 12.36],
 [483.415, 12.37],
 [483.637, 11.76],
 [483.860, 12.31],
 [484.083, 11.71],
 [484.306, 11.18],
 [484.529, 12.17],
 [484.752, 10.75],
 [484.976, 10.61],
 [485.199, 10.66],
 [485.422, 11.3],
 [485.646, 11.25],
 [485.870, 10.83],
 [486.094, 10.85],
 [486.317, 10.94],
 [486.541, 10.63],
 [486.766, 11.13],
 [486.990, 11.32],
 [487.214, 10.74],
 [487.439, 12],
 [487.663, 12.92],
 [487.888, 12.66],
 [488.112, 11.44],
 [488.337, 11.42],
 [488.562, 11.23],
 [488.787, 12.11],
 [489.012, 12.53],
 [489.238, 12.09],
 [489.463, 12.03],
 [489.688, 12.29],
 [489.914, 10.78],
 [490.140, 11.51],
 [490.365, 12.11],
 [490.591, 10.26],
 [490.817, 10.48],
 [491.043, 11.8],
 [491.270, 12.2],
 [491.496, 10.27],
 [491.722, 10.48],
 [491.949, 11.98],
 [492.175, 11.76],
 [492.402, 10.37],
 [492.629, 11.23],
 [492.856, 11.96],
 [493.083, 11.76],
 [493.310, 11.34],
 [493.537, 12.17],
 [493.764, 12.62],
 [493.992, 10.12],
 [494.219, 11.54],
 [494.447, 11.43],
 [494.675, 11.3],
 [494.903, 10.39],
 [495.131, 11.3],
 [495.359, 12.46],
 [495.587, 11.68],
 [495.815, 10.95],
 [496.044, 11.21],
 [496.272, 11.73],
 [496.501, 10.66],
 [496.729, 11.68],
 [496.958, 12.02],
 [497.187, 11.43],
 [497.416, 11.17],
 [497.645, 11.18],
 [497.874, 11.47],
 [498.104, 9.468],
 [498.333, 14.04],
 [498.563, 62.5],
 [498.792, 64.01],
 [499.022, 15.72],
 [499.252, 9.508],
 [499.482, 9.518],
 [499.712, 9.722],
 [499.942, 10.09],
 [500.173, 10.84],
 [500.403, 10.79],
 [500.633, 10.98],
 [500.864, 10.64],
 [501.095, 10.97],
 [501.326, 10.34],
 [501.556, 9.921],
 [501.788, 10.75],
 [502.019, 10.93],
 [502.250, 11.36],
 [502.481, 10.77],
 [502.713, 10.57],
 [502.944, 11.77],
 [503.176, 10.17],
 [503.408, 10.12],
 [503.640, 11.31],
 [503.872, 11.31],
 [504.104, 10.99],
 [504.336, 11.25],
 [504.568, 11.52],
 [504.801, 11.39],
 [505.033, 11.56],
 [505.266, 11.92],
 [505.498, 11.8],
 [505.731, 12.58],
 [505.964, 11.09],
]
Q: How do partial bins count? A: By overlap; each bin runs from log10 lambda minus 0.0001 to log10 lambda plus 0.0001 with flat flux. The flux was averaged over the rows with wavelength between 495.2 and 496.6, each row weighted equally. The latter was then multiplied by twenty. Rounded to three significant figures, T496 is 229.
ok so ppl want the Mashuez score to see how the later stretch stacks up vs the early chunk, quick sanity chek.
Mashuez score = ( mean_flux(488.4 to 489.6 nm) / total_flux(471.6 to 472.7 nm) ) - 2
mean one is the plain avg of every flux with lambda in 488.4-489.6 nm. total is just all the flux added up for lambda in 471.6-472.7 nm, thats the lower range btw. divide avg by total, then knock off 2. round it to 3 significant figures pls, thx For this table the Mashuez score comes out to -1.79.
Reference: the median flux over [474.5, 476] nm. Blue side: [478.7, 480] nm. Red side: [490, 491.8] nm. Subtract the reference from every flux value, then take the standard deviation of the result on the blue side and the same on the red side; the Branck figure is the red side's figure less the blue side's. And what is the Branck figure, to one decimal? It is 0.5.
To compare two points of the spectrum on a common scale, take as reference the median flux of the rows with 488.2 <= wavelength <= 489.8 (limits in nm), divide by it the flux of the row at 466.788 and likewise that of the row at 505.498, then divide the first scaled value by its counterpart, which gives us 1.13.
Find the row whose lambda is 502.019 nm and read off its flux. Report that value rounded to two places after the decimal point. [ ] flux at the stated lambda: 10.93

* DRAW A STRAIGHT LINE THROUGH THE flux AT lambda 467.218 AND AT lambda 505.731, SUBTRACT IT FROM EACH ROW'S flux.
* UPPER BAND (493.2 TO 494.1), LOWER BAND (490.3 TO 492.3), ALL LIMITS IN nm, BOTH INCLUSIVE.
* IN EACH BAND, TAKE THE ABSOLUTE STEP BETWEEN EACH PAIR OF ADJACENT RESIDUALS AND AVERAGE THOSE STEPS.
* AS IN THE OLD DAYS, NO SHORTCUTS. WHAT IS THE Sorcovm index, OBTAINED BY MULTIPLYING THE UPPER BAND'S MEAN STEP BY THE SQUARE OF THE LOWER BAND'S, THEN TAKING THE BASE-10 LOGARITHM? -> 0.1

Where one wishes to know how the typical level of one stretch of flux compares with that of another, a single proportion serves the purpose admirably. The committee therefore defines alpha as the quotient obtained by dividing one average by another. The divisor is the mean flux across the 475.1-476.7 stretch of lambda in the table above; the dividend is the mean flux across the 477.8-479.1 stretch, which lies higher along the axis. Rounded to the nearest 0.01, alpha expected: 1.07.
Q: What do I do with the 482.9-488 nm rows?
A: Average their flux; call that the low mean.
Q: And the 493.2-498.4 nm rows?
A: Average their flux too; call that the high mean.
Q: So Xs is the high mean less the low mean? 0.0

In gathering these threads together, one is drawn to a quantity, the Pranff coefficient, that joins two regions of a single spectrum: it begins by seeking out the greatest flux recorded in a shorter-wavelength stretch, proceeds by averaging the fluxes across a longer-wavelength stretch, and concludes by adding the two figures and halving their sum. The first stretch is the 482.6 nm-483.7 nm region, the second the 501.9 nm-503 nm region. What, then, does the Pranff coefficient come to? 11.7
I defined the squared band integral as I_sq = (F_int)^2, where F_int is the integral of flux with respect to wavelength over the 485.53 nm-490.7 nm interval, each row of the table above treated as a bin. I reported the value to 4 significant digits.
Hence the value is 3551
